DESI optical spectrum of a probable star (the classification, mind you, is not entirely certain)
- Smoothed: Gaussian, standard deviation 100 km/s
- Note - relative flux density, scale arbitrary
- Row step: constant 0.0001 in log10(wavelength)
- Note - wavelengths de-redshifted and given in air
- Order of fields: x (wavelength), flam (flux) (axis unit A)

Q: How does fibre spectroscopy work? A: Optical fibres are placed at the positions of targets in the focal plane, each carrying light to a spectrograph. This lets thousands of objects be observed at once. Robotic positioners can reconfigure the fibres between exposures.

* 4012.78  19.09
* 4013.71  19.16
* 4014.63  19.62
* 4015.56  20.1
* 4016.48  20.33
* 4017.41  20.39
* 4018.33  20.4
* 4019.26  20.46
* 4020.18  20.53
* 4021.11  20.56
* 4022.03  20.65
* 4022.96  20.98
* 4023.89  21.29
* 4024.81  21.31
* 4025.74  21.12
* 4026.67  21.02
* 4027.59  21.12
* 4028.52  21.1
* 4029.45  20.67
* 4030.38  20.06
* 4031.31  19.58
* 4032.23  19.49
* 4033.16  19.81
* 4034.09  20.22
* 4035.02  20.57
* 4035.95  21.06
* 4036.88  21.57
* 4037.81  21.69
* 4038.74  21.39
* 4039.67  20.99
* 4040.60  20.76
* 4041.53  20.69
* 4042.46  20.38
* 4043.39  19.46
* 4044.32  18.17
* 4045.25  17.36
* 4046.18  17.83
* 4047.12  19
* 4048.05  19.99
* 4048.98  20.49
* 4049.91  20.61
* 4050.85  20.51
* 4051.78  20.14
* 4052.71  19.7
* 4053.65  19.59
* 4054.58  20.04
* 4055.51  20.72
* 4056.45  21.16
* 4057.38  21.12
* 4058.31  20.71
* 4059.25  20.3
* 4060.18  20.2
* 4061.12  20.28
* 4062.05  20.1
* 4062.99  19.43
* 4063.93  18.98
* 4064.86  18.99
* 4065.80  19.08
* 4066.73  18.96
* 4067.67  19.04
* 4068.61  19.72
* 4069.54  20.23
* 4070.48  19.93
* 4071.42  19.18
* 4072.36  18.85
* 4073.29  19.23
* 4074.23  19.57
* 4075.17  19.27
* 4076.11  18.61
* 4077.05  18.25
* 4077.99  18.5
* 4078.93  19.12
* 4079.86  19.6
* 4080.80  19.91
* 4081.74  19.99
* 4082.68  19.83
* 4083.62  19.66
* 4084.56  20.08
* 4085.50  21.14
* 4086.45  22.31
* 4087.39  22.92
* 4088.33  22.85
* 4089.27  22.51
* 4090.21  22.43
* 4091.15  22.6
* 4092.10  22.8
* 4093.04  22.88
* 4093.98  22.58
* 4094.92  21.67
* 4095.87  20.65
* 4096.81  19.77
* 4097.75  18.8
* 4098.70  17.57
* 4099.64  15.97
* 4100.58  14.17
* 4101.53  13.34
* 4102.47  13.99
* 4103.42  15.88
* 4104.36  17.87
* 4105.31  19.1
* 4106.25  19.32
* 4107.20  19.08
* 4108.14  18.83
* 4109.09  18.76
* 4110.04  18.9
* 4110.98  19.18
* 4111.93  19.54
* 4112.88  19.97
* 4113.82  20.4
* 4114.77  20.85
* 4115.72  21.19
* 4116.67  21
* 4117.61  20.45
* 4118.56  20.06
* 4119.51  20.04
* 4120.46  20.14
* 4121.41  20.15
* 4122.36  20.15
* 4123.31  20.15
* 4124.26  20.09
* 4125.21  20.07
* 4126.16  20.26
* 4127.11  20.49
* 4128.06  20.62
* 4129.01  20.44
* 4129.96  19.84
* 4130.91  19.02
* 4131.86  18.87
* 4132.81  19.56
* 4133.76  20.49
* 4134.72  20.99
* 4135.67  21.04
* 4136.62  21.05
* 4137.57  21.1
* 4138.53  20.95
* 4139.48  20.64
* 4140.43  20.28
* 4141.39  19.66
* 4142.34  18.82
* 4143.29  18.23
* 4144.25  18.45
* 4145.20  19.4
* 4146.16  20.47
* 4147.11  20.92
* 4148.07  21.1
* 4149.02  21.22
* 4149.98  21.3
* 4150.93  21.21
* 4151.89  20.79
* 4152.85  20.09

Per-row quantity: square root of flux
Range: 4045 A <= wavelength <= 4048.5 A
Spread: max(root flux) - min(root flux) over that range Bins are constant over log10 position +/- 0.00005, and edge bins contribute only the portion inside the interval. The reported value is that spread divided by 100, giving 0.0030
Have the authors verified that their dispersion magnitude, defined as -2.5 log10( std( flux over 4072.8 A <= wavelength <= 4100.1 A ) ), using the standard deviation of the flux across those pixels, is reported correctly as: -0.7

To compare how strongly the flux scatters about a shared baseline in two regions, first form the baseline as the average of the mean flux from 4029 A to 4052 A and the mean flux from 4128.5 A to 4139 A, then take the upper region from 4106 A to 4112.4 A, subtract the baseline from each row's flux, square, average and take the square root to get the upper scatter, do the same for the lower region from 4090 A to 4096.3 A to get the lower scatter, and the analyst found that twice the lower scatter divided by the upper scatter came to 3.8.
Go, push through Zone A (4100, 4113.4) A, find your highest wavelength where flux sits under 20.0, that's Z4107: 4112.88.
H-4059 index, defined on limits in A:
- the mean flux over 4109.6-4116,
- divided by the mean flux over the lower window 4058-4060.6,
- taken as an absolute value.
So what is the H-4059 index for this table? 0.98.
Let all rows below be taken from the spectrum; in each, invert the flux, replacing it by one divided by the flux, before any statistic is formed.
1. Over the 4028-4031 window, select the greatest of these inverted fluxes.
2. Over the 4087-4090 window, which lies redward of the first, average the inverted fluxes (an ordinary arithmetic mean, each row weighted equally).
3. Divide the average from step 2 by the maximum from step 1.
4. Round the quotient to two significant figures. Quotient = 0.88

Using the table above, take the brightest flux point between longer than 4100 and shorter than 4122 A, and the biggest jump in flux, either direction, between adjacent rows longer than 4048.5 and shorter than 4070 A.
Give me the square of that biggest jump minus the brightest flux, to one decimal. -20.7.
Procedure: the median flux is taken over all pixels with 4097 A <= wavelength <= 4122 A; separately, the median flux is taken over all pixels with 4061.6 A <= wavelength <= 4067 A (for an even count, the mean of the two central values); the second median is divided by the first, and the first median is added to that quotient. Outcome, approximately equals 20.1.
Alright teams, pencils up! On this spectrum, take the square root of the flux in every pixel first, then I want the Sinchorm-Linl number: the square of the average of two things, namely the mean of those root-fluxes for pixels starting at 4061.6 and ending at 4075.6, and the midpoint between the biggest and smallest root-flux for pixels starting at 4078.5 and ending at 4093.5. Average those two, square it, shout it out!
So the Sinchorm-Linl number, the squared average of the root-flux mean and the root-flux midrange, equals 20.16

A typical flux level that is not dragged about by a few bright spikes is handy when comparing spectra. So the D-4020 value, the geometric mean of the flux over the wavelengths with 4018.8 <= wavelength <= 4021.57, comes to 20.5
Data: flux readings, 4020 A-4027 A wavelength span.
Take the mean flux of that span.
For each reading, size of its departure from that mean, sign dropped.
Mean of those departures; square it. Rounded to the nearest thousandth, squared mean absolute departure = 0.070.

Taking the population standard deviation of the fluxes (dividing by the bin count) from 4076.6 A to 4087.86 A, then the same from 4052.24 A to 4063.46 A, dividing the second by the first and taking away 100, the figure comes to -99.6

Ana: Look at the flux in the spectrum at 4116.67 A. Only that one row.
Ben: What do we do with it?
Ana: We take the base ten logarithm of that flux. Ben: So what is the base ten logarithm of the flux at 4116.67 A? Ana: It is 1.32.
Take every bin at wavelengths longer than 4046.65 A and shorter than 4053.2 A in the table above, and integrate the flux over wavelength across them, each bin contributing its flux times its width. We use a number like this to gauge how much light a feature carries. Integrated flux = 131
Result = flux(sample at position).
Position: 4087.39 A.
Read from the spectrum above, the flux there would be 22.92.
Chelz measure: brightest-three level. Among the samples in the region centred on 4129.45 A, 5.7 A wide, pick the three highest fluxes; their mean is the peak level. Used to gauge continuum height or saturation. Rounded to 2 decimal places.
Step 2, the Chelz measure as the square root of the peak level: 4.53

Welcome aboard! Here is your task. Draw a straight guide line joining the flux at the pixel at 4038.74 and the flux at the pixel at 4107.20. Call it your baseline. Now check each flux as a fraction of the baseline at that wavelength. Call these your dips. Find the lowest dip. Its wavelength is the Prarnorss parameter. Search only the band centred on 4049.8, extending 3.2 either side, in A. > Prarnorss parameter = 4047.12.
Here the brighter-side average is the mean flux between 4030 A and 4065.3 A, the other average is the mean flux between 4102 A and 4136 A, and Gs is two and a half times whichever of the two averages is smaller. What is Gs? 49.1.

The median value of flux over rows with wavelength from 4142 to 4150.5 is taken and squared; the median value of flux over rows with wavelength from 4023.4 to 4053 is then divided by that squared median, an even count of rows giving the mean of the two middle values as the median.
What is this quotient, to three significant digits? 0.0490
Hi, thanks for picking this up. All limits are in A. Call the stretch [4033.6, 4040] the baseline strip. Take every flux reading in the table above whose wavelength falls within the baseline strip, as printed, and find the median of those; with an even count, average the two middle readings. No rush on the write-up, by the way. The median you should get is 21.1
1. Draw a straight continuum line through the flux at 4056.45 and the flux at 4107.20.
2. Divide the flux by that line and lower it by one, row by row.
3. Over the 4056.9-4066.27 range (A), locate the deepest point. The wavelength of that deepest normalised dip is 4063.93 A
